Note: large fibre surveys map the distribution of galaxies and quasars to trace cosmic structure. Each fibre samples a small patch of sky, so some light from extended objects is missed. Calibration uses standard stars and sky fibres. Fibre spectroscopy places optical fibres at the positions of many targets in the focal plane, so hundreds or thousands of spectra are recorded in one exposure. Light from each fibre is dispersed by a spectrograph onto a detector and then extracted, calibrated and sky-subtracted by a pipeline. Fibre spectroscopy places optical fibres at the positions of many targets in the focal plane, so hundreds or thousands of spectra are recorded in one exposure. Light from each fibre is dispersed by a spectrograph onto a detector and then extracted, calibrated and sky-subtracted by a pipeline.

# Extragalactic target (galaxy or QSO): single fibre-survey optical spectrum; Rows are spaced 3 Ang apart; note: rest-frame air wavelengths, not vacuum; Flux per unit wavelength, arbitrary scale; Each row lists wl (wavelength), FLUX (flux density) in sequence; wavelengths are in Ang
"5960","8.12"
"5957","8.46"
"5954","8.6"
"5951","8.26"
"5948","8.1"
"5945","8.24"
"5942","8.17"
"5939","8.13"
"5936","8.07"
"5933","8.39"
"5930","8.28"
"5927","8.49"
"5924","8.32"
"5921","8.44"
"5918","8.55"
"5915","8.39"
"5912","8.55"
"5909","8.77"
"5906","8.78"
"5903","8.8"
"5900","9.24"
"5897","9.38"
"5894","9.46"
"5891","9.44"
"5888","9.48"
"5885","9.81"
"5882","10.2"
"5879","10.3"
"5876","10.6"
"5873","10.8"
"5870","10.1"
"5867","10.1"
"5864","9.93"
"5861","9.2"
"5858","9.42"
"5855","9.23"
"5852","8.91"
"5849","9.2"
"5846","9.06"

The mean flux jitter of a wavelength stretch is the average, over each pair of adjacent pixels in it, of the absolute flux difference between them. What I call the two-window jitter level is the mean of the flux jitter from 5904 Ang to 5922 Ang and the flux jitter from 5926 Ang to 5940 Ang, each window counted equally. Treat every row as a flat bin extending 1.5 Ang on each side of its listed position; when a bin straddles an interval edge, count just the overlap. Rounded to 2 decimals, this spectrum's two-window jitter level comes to 0.15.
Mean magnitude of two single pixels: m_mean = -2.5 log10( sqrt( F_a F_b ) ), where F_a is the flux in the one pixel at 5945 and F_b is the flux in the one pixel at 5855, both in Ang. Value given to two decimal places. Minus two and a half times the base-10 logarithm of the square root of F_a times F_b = -2.35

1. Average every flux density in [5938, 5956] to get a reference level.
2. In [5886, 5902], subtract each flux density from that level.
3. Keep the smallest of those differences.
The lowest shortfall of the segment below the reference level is -1.2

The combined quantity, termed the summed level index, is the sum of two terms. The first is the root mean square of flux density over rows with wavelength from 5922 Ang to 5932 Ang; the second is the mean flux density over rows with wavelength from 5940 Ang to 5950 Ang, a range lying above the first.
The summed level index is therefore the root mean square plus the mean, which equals 16.5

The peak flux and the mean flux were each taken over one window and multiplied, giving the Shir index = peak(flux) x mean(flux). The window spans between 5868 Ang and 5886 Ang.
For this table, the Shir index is 111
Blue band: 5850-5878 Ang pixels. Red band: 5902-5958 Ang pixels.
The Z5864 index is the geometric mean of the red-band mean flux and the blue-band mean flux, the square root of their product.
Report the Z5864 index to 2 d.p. 9.08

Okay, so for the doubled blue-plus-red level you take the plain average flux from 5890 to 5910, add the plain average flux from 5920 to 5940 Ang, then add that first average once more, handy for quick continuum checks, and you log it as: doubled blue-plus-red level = 26.6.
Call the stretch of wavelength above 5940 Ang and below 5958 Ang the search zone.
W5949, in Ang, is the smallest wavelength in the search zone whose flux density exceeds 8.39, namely 5954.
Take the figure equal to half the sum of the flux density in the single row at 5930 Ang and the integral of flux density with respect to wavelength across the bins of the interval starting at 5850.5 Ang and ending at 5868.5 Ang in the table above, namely 89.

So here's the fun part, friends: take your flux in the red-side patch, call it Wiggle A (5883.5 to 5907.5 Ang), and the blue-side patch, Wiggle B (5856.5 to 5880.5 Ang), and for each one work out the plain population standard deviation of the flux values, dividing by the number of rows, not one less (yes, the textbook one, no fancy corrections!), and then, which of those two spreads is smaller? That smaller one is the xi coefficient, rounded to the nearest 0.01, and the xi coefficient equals 0.33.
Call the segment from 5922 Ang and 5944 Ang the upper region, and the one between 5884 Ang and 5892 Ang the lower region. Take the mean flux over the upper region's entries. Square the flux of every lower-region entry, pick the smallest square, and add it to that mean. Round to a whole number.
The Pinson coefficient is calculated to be 97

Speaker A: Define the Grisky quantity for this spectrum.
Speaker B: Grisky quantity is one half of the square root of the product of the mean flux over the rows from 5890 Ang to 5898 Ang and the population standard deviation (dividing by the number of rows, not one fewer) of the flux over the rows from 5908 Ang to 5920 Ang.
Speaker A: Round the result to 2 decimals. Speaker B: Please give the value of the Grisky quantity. 0.56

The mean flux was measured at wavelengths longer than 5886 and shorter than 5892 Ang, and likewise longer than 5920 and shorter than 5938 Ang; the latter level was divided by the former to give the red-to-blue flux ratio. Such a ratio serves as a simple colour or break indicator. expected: 0.88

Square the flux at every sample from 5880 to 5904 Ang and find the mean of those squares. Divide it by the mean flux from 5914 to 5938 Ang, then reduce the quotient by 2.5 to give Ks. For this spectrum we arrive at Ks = 8.3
